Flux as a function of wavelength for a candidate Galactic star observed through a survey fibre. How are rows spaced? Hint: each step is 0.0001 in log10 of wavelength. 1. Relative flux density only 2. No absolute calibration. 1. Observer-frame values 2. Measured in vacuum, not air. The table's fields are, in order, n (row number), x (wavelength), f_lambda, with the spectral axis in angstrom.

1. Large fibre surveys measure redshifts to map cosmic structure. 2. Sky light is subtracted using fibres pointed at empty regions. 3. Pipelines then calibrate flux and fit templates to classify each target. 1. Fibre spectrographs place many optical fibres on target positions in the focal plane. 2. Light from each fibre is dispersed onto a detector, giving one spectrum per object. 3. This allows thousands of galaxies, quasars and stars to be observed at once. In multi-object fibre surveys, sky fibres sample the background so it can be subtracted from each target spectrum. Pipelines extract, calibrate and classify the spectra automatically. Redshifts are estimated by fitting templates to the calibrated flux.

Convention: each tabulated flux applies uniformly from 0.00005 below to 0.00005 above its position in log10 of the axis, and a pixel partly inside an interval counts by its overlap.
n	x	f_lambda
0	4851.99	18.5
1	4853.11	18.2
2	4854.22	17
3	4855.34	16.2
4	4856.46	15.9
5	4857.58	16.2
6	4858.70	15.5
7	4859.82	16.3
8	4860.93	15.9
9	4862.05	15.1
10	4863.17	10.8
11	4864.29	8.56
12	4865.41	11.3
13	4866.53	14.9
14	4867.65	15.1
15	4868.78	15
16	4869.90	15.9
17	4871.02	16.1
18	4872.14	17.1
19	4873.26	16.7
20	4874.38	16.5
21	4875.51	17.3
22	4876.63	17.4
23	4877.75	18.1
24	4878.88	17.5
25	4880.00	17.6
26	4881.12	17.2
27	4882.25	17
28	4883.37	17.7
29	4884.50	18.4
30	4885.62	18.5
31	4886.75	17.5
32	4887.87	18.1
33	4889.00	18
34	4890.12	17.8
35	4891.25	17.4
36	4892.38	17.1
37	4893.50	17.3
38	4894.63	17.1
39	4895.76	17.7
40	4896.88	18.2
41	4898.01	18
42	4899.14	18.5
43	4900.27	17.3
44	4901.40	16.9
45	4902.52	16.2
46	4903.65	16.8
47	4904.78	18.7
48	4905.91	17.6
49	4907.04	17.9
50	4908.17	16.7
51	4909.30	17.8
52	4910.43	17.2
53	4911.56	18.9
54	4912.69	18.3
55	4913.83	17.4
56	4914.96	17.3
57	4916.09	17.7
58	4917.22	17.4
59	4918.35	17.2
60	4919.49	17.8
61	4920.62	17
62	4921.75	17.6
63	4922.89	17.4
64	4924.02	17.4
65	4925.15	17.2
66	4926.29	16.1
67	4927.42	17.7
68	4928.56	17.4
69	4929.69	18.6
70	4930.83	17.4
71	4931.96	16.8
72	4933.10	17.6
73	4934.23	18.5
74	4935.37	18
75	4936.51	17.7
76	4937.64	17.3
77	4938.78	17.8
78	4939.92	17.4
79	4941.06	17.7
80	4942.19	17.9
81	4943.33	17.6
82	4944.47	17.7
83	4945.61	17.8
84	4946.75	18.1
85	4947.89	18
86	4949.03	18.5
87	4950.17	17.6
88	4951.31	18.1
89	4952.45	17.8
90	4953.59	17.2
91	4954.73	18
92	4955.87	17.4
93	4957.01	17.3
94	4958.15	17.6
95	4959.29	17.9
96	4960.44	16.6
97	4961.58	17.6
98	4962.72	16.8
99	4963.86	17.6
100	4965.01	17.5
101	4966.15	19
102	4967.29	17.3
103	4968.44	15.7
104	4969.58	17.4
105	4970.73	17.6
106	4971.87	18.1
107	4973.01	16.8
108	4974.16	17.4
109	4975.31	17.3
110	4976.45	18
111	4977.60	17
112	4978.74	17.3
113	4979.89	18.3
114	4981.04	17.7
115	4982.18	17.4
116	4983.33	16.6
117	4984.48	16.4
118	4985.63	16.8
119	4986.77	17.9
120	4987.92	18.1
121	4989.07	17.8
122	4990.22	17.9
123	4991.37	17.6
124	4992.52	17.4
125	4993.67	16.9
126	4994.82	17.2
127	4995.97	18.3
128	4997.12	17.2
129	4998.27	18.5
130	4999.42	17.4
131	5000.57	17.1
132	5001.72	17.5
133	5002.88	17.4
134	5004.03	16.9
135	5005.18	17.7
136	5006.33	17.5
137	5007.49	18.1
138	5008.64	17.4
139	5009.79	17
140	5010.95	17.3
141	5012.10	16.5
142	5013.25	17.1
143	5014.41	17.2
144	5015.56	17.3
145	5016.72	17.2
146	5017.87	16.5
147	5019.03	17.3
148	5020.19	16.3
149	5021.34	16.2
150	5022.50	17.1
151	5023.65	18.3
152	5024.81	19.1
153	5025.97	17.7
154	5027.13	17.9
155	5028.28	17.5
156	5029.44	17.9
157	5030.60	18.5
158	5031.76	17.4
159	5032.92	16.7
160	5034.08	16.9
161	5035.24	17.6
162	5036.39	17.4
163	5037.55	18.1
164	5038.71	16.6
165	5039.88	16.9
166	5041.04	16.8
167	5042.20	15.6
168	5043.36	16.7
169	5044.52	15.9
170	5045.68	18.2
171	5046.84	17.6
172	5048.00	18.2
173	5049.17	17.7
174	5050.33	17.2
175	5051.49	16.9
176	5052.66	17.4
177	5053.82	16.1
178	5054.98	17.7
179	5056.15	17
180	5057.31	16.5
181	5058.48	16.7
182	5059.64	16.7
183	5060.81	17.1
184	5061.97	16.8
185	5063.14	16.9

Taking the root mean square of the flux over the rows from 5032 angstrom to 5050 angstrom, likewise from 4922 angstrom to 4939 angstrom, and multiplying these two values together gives 301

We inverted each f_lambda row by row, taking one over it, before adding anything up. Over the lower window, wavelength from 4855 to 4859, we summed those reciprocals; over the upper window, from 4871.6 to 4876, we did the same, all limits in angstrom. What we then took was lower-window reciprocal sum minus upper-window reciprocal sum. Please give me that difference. 0.014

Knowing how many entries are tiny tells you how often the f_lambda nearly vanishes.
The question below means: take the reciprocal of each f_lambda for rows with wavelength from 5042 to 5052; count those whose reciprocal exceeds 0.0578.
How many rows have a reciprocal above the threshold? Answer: 5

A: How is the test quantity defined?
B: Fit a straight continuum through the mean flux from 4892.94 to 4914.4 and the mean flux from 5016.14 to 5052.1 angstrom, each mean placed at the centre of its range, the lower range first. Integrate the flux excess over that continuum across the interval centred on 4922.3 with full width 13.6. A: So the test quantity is -3.2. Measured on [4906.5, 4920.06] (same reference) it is 0.7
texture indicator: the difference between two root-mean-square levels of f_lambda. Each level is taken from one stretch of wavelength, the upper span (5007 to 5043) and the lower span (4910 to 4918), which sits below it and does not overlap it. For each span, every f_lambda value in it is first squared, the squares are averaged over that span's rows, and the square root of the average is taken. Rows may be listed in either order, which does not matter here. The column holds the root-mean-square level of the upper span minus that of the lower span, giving -0.47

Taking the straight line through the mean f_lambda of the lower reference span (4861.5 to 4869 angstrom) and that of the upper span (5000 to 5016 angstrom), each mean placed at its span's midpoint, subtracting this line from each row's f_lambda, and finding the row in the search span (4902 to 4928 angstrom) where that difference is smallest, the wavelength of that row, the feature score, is 4926.29 angstrom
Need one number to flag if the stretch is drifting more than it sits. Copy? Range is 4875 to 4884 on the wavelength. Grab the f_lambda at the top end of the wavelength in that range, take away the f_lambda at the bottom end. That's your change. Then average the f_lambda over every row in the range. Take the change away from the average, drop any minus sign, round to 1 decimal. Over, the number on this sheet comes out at 17.1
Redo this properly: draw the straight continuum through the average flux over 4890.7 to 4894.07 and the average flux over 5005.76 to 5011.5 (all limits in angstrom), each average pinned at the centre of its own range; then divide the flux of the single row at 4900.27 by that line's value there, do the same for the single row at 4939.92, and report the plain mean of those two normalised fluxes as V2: 1.00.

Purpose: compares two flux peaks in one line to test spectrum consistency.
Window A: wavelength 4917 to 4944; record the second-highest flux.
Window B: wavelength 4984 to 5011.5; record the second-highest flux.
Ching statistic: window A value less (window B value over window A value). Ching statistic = 17.5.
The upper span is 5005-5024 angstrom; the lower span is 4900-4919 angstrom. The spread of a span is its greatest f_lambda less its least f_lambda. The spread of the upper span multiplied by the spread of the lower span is 5.7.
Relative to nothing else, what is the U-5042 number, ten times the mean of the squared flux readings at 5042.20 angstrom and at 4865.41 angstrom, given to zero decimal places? 1855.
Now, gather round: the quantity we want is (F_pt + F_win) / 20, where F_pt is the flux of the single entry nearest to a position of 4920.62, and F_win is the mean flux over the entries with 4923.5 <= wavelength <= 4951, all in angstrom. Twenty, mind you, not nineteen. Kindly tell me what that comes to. 1.73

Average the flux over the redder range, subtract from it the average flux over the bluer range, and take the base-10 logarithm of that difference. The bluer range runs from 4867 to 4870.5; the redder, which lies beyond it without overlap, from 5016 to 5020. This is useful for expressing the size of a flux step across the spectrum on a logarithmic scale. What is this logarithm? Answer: 0.2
